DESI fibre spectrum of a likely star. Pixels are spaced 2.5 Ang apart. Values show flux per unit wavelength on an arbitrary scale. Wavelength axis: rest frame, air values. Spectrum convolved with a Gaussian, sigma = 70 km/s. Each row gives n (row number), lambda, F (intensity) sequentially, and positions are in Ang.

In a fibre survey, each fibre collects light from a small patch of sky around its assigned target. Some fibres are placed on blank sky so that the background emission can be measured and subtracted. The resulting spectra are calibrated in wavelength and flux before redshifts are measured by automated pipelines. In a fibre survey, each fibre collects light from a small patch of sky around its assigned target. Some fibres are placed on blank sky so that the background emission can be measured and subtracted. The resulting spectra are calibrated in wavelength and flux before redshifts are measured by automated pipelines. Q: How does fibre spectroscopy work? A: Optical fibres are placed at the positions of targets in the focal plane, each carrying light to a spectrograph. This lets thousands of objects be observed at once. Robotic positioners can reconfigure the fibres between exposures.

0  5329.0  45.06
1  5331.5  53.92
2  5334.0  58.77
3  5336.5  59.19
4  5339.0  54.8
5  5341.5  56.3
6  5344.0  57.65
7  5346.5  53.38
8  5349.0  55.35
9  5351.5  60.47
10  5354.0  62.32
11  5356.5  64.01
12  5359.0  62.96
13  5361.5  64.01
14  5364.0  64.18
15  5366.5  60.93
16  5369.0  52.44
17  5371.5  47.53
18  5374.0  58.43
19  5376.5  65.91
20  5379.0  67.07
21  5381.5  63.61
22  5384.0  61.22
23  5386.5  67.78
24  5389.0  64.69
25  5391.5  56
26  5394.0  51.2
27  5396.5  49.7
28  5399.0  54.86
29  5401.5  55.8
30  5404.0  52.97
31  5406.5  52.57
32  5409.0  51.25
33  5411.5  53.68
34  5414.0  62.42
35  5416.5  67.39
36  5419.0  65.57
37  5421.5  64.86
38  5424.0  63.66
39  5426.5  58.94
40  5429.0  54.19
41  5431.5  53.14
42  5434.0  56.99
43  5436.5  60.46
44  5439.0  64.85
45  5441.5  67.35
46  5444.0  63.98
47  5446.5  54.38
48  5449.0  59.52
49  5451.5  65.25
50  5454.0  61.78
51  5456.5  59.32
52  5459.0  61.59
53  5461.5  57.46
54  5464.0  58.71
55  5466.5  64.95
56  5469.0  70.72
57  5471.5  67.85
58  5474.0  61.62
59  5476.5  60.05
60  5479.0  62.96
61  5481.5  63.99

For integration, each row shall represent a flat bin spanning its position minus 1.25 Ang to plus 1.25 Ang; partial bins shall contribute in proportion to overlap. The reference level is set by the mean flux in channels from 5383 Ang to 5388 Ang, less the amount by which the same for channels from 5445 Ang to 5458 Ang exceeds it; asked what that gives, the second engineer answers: 69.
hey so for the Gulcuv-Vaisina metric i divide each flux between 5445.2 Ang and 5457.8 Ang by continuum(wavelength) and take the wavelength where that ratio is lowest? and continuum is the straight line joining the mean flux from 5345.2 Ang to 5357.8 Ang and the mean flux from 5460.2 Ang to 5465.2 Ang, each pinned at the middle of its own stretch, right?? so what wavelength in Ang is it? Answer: 5446.5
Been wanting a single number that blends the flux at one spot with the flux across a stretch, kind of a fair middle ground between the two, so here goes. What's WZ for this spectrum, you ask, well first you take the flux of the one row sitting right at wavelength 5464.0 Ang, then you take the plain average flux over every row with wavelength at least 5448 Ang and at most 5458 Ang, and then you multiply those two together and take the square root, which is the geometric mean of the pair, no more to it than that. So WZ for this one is 60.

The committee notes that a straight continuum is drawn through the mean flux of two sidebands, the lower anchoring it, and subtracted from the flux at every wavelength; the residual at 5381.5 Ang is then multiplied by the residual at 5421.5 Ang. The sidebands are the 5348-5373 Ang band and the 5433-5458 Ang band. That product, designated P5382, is 15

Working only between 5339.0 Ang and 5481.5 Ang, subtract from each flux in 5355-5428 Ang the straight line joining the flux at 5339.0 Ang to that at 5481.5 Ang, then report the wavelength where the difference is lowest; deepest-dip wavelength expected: 5371.5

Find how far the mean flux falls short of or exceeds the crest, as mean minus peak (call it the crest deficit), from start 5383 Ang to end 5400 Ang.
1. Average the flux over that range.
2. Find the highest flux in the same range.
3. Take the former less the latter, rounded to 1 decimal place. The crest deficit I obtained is -9.9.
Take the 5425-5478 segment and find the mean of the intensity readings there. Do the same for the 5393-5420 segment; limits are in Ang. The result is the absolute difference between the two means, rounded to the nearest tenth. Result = 5.0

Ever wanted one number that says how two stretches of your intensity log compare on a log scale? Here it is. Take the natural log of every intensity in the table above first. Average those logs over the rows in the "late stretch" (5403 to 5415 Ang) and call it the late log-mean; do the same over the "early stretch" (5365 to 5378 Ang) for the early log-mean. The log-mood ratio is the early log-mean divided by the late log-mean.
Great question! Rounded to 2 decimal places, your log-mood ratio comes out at 1.01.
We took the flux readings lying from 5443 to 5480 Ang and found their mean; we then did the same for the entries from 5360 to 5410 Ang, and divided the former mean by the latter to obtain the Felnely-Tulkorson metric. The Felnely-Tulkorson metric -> 1.07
